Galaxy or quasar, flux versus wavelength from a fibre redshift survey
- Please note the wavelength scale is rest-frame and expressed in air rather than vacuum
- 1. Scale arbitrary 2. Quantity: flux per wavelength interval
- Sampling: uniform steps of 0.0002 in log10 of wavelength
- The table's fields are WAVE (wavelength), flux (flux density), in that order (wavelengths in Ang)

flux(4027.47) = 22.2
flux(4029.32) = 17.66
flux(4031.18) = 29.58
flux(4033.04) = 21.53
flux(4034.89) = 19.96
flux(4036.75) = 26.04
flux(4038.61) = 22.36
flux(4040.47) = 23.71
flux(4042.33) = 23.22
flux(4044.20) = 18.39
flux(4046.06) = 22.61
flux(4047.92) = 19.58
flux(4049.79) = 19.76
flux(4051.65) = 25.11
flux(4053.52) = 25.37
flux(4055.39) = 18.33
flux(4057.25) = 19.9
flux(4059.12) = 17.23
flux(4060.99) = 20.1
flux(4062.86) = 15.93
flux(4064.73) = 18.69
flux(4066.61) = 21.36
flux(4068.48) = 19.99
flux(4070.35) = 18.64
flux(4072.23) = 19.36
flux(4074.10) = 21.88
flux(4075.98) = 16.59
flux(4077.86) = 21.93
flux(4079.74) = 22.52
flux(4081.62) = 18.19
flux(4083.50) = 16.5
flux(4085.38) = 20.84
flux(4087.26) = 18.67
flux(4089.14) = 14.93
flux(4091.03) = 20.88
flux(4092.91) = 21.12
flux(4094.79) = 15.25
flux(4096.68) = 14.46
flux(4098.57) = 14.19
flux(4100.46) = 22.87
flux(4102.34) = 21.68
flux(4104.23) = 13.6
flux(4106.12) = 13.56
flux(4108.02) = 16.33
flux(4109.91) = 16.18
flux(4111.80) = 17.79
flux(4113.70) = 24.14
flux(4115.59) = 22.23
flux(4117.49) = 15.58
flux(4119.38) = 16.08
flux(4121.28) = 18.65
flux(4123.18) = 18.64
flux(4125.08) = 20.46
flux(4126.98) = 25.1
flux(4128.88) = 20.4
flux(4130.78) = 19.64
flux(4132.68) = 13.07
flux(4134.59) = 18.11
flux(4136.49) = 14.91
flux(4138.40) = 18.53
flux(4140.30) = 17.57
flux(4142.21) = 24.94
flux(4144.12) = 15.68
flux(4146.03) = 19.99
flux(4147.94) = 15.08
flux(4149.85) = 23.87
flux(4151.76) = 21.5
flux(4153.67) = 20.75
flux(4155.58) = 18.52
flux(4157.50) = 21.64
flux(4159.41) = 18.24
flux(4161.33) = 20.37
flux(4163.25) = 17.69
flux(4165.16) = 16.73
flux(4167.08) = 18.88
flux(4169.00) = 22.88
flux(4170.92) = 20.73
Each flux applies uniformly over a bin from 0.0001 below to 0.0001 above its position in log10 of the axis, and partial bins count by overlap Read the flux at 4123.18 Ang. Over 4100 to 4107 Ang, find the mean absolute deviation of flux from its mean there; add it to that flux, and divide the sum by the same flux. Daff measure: 1.23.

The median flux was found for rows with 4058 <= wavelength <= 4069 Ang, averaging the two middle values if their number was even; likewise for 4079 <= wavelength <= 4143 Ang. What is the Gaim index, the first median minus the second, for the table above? 0.98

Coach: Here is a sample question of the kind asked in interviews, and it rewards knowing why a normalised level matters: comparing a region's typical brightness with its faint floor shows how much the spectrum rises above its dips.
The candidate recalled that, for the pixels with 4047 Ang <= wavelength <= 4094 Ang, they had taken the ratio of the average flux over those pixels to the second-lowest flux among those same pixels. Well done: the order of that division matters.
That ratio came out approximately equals 1.24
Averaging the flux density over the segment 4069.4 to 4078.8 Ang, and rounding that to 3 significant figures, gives 19.7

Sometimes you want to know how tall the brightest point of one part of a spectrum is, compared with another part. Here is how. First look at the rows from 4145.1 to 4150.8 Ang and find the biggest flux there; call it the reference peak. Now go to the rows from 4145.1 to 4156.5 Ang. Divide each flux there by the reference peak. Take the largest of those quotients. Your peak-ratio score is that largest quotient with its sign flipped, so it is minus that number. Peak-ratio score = -1.00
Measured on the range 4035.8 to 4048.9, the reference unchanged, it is -1.09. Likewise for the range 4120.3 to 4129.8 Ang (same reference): -1.05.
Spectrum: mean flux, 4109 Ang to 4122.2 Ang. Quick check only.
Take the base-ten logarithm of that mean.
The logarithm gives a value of 1.27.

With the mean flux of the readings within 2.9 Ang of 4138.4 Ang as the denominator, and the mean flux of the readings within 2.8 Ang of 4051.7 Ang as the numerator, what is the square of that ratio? 1.9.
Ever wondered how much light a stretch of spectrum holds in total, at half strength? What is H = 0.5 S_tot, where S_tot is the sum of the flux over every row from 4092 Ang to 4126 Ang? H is 161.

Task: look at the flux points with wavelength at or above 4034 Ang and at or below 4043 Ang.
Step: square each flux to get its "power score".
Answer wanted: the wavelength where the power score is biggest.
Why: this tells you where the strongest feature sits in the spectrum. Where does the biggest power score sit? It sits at 4036.75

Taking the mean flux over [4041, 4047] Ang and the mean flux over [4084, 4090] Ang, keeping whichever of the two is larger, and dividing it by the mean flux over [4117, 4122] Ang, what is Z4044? 1.28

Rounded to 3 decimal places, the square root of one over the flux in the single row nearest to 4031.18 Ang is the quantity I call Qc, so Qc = 0.184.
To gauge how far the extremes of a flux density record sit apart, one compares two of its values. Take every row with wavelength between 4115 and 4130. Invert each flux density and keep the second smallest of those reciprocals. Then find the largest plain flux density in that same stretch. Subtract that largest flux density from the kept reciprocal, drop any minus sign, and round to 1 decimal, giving 25.1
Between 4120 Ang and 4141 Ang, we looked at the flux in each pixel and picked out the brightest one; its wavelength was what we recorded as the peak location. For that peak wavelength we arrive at 4126.98 Ang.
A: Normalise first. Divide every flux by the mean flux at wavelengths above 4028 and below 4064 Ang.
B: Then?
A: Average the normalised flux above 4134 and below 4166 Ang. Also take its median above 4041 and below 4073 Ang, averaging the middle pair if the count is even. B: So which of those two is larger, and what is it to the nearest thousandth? 0.924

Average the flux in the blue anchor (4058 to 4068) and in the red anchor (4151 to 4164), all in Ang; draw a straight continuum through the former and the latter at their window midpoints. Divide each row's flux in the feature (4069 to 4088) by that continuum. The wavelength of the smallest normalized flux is 4083.50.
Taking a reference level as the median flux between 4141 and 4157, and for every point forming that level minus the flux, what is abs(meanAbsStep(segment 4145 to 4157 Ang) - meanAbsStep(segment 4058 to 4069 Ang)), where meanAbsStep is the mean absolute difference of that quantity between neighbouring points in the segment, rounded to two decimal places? 1.04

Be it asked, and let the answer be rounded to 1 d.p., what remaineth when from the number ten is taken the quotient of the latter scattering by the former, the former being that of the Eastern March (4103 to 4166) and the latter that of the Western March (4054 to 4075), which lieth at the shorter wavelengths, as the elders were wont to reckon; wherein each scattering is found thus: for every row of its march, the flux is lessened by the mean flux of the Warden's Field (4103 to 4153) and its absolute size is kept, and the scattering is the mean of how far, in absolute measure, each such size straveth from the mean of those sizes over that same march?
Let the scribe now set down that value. 9.5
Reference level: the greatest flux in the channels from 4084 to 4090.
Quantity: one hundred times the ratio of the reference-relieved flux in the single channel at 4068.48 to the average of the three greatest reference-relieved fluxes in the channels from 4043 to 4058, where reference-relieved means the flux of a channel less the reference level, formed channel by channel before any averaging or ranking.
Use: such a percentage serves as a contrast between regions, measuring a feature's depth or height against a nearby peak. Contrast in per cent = -24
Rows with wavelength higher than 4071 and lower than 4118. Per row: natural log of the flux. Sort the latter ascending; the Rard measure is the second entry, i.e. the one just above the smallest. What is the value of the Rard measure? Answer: 2.61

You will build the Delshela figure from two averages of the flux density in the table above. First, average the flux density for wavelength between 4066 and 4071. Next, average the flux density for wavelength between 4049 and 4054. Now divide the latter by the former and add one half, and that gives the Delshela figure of 1.67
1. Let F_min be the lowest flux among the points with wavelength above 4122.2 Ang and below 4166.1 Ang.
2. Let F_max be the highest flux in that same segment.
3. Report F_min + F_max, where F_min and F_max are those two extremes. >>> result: 38.2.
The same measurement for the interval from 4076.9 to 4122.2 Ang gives 37.7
